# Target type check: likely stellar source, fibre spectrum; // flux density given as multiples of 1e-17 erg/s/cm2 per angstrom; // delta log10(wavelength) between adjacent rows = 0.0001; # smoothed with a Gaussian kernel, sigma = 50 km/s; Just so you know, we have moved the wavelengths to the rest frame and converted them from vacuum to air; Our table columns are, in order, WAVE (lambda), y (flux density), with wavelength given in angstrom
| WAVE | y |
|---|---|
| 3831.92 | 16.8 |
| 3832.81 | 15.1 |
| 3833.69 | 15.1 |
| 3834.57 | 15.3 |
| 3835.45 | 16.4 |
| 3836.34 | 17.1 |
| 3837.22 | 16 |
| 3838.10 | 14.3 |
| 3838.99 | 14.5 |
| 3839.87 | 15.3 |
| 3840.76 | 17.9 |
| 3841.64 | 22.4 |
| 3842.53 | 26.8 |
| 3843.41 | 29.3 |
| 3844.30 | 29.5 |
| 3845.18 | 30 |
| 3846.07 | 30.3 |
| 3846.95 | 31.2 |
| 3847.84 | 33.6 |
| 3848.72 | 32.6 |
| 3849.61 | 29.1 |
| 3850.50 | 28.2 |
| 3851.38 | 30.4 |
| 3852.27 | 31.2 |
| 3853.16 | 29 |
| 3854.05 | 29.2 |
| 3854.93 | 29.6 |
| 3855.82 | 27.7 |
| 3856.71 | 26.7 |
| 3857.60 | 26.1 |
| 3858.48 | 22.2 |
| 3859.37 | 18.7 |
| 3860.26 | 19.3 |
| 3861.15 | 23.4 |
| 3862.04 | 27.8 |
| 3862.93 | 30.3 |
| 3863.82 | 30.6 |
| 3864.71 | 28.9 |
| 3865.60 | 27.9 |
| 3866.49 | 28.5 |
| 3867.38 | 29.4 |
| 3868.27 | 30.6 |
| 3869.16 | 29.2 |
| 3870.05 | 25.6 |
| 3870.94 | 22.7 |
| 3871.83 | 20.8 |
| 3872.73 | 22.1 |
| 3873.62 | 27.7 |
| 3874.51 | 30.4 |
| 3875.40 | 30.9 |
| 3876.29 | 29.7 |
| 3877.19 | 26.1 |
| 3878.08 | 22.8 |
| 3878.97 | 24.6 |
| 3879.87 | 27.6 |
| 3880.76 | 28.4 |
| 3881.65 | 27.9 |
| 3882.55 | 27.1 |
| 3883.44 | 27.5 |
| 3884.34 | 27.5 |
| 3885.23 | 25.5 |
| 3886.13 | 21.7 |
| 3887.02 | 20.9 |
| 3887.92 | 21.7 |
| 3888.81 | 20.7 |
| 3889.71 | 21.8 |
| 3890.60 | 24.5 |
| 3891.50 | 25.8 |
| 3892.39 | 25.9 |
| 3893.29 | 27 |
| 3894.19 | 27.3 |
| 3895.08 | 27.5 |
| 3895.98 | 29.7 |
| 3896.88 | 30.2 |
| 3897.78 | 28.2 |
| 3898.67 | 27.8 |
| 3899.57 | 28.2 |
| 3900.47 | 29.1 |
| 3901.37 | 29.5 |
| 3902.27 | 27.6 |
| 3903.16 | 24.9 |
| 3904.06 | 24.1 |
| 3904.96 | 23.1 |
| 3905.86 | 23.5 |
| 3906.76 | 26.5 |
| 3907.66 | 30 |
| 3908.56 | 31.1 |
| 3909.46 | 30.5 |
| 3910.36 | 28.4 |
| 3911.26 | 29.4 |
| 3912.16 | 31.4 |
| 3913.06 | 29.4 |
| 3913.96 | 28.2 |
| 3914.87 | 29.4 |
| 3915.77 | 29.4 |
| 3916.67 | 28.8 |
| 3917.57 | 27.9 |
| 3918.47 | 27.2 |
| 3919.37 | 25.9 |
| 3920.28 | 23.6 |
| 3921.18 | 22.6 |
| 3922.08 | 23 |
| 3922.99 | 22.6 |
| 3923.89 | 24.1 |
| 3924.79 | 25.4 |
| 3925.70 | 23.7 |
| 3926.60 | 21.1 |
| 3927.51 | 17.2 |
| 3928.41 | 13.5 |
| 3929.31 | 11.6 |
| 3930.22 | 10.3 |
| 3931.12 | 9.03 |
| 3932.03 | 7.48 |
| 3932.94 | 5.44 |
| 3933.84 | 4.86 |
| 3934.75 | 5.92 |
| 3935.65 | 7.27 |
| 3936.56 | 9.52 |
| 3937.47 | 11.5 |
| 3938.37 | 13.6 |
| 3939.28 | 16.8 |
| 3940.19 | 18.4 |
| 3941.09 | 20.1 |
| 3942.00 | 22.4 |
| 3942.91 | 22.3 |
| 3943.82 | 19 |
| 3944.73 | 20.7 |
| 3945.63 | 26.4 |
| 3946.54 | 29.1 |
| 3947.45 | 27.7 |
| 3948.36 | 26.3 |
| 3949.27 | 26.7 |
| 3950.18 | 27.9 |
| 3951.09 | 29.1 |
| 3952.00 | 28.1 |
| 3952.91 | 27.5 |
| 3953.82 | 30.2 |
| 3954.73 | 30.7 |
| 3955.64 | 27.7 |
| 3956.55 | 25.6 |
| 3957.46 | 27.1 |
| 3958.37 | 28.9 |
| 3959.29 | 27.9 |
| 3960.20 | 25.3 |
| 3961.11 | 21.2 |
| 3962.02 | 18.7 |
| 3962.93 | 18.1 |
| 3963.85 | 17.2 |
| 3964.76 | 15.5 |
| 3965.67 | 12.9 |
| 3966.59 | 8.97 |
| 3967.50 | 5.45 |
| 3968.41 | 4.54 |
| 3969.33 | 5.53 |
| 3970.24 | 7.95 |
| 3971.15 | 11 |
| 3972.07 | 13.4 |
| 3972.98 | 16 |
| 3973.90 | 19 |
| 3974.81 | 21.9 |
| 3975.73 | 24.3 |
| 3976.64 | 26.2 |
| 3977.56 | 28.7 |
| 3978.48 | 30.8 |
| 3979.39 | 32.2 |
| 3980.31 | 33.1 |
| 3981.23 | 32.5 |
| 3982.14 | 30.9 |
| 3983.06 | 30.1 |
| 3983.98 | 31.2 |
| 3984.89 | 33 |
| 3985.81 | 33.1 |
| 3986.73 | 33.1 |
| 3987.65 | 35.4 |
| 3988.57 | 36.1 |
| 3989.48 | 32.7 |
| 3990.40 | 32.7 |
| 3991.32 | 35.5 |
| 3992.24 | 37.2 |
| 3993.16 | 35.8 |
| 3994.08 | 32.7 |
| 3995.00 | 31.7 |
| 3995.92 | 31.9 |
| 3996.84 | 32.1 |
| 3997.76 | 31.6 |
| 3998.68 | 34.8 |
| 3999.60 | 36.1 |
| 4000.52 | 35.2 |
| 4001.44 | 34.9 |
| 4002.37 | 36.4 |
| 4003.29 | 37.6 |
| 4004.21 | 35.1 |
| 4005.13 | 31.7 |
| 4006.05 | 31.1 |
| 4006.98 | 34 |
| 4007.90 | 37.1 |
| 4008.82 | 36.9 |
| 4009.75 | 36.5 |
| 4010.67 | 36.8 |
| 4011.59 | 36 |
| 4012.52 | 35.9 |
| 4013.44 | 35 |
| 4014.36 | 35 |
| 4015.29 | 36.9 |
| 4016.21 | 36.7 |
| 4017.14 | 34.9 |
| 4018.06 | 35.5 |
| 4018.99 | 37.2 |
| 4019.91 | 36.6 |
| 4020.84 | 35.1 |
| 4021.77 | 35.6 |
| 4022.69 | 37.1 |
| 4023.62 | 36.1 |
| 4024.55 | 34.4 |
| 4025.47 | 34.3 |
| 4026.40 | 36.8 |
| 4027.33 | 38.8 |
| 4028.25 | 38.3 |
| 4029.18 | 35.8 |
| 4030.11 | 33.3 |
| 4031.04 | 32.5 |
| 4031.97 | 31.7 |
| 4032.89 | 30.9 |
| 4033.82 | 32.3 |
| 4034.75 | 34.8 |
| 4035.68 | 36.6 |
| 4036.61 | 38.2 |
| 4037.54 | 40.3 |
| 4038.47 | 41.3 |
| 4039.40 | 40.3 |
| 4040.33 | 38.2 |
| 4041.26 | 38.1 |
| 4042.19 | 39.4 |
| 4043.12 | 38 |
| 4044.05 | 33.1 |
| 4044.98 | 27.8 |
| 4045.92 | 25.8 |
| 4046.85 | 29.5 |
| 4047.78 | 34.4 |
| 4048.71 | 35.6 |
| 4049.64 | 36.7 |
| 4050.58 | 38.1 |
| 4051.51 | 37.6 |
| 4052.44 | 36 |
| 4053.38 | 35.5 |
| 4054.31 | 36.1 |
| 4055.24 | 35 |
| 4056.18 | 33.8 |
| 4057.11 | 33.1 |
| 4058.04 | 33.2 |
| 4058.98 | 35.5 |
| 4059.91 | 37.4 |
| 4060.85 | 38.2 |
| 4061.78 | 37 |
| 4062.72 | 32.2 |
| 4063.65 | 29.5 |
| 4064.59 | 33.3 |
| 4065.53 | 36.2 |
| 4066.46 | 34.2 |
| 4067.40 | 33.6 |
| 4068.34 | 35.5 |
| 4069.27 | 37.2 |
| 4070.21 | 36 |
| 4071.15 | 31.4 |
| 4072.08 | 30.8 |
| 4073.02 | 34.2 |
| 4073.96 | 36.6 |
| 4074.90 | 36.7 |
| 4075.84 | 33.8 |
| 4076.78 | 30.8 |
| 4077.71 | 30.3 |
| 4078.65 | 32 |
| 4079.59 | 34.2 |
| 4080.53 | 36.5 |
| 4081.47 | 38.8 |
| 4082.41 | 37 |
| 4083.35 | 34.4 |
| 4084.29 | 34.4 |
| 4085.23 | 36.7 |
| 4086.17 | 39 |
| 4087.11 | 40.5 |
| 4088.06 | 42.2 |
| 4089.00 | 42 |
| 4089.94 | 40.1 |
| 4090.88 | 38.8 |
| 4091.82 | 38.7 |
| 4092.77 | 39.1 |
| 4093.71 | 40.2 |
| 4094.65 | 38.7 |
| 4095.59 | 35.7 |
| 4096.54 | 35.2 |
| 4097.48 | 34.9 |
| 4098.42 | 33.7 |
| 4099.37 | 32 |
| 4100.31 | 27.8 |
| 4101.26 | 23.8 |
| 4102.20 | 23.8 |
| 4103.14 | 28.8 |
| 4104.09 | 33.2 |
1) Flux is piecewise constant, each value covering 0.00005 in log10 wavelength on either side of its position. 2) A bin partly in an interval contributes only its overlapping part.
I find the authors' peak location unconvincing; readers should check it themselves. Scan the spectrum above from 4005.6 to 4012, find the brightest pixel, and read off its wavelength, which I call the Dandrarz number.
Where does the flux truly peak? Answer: 4007.90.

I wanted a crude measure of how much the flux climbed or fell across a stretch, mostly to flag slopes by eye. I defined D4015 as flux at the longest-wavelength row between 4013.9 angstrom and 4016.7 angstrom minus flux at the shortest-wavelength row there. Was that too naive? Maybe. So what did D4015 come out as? 1.7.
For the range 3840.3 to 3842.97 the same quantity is 8.9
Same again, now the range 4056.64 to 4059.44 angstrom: 2.4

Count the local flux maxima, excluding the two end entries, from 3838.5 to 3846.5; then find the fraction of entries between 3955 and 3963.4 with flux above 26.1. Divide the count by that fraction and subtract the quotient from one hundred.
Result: 100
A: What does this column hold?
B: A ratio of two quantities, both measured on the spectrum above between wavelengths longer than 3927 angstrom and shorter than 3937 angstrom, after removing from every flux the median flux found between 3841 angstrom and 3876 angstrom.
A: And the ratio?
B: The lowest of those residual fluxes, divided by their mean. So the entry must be 1.2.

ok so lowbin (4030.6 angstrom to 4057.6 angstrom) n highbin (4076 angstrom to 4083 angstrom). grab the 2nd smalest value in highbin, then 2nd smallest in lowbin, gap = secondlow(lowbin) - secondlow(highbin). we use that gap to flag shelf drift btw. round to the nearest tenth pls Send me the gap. -3.0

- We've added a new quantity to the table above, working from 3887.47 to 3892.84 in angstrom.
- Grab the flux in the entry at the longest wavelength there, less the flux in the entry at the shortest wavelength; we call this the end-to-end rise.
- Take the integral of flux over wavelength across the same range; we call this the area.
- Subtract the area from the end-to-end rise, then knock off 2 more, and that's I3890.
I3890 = -124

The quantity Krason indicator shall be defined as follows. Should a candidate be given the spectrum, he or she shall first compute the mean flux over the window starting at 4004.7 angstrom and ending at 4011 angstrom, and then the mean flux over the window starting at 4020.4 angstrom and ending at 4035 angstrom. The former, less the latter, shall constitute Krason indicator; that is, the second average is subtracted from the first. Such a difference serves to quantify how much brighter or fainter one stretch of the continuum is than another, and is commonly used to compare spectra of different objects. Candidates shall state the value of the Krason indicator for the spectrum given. 0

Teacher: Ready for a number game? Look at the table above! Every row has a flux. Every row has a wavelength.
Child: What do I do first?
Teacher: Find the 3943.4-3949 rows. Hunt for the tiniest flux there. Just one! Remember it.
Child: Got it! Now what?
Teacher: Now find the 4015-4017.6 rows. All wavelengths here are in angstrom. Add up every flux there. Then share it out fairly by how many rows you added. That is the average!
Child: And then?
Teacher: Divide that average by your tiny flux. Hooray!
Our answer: 1.9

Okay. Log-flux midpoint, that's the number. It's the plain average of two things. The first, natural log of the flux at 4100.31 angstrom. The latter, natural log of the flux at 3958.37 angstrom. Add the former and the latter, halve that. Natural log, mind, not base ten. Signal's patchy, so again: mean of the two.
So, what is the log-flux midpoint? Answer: 3.34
